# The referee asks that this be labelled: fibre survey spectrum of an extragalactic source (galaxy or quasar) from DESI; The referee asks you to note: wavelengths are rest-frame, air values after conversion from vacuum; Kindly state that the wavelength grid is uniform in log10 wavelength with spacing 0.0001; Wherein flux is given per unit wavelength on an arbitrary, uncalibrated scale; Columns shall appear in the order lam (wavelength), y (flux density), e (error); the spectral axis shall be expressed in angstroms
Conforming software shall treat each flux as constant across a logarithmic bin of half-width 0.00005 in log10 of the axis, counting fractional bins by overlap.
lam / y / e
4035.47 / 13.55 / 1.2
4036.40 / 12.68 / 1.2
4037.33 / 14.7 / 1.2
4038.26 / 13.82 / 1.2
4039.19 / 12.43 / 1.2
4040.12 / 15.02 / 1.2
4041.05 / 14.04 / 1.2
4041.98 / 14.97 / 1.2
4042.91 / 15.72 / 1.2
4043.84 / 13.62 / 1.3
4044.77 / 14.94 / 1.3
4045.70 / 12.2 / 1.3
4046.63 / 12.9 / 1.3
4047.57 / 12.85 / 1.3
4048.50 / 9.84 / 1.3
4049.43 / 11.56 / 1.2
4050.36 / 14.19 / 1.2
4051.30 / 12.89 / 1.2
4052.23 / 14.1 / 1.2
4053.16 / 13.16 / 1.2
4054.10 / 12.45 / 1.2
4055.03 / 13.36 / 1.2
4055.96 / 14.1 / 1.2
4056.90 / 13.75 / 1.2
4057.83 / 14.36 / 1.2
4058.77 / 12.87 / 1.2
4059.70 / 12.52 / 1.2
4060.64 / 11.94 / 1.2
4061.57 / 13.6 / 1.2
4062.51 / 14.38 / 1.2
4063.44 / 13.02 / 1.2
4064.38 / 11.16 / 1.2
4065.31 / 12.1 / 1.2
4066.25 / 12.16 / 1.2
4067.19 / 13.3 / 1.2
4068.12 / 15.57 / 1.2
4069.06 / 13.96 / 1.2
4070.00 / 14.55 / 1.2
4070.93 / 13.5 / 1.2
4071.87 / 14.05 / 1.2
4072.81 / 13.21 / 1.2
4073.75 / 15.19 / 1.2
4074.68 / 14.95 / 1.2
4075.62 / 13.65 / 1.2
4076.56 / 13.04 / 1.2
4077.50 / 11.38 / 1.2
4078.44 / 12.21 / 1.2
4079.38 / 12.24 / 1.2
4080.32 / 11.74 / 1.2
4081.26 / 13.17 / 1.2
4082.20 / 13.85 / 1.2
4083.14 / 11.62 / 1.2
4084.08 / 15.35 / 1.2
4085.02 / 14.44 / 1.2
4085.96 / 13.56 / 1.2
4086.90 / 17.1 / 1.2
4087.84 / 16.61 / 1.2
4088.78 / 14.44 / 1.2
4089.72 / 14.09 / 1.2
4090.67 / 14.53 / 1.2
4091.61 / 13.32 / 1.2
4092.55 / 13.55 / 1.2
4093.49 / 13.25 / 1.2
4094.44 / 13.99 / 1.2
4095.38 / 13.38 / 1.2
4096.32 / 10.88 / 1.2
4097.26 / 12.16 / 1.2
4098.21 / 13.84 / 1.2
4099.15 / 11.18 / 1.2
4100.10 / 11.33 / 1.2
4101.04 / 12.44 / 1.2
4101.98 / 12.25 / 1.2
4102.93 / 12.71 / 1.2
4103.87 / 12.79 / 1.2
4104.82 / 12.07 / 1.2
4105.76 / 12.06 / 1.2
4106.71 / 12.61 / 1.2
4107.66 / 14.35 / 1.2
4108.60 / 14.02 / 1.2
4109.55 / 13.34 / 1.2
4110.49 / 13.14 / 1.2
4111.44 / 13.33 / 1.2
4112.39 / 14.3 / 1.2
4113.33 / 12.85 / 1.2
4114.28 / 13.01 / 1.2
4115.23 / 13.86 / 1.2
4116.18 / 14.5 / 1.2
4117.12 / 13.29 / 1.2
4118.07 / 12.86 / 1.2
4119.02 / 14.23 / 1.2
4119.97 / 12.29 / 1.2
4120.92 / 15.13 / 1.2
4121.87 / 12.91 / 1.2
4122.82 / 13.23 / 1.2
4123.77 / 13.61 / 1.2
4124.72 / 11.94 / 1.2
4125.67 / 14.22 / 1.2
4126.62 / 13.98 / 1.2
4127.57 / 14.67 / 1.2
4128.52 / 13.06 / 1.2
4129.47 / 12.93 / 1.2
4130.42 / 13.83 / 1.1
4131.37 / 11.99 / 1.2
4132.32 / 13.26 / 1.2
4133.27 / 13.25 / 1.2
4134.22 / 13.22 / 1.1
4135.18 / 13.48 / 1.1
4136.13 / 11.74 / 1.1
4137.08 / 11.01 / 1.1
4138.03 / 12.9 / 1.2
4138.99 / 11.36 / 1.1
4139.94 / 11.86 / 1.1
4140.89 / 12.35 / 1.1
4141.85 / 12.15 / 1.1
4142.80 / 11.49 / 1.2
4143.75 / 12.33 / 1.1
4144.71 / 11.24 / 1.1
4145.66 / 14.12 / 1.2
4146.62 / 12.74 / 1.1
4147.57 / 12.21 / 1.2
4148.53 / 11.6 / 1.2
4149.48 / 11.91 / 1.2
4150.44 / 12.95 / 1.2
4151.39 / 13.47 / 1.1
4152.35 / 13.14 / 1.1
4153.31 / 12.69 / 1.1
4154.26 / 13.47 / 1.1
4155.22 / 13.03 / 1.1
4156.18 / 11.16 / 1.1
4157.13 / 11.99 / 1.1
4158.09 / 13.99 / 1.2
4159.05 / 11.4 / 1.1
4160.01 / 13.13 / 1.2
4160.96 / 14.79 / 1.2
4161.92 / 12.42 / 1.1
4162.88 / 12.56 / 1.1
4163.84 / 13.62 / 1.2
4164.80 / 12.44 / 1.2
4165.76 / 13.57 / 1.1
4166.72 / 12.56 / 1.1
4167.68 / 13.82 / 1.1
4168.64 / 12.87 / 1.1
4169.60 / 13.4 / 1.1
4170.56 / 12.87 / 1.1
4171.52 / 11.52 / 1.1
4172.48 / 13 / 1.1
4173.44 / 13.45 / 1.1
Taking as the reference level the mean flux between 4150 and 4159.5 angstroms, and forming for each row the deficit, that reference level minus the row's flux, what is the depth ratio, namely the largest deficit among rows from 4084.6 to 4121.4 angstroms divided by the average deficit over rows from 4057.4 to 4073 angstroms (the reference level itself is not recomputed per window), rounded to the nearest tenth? -3.2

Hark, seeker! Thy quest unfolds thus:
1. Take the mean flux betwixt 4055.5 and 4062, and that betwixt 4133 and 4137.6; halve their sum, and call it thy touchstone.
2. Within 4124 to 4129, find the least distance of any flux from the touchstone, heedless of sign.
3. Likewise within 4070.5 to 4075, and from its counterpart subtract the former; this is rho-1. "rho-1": 0.15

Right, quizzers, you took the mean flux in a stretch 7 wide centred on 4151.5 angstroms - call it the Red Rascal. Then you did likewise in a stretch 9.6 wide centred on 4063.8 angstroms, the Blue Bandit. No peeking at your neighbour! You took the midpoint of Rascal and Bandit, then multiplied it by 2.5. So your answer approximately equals 32.2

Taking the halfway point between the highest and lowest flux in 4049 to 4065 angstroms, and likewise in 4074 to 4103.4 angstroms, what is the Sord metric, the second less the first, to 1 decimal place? 1.2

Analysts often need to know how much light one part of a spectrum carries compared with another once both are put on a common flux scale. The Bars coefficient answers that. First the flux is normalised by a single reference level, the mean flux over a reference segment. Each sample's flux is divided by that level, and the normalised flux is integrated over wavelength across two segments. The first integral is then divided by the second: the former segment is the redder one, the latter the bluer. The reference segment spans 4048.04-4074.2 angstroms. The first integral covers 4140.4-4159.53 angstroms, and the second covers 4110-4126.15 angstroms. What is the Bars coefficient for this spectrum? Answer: 1.1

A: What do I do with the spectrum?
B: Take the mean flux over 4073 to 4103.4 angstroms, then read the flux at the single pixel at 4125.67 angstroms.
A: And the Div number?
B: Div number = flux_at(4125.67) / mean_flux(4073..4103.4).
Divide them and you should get 1.06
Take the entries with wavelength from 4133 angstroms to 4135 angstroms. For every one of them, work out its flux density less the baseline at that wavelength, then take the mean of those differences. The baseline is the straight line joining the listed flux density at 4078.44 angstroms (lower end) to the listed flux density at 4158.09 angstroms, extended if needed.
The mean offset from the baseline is -0.2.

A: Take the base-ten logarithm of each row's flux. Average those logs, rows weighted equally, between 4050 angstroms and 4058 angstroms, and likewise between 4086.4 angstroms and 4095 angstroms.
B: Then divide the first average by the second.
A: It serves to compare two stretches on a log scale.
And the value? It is 0.98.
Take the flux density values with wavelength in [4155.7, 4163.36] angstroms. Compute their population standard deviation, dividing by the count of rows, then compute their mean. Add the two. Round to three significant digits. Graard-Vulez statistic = 13.8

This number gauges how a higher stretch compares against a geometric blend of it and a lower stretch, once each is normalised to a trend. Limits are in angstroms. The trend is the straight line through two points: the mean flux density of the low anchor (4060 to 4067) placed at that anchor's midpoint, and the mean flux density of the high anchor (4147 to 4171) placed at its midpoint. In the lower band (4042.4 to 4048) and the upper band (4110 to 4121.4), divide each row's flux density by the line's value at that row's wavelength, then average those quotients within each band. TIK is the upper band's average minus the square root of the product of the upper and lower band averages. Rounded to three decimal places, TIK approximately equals -0.012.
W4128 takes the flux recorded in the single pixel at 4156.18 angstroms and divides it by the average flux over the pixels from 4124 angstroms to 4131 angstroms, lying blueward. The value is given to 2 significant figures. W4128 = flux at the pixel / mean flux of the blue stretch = 0.83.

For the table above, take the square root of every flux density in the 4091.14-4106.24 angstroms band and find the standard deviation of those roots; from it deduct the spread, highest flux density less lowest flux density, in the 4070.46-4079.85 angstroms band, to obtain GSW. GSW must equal -3.68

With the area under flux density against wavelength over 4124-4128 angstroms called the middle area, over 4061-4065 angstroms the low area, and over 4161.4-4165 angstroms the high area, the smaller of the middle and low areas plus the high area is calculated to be 98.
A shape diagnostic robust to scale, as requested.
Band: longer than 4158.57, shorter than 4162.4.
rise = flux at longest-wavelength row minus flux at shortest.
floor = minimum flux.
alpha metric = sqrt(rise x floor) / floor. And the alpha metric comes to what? 0.30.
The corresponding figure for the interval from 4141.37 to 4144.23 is 0.13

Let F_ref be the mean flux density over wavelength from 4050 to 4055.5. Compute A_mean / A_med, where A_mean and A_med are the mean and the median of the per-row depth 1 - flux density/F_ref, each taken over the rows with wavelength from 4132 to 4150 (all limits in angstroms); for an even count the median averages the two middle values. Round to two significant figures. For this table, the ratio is 0.90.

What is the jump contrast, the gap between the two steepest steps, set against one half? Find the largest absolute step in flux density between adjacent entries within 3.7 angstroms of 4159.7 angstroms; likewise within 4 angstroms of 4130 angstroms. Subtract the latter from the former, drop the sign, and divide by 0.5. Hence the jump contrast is 1.5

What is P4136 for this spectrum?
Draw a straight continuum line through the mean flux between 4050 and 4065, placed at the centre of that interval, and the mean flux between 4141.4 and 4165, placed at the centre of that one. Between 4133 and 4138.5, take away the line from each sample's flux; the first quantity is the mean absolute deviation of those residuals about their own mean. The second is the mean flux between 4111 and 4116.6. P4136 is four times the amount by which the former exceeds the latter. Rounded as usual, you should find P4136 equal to -51.3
